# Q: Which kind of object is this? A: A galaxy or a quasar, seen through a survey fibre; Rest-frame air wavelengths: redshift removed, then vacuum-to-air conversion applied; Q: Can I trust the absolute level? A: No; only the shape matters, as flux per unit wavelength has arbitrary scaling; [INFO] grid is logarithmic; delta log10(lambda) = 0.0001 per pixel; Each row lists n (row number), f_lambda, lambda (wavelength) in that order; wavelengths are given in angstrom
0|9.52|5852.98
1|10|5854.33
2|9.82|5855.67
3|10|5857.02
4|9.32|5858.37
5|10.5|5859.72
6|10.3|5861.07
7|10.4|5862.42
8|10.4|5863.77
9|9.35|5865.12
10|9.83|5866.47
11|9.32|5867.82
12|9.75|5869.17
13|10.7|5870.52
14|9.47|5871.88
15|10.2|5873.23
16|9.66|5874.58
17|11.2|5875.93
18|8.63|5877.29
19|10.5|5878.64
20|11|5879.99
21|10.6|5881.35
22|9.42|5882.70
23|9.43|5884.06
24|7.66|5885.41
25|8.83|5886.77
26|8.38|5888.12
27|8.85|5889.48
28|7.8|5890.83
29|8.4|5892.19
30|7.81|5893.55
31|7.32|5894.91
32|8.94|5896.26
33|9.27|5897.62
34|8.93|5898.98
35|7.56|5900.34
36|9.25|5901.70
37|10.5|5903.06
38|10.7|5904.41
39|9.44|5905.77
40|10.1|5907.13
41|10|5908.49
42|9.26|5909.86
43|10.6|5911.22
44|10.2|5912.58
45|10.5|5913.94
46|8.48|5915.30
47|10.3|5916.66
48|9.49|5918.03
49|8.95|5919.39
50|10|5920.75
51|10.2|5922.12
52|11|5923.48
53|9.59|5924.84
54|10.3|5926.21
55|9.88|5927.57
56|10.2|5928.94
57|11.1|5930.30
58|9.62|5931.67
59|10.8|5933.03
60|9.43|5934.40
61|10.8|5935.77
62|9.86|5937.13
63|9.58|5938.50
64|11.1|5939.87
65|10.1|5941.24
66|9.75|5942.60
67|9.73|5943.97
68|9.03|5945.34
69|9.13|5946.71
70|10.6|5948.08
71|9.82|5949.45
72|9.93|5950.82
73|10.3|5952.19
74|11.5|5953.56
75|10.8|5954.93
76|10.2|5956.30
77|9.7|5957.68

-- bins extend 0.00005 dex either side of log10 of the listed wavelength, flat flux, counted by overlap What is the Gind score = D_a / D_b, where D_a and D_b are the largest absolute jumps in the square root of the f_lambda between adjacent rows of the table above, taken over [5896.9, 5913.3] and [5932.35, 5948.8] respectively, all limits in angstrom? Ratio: 1.23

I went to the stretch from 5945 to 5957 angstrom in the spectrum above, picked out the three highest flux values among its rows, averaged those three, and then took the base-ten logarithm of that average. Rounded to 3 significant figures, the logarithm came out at 1.04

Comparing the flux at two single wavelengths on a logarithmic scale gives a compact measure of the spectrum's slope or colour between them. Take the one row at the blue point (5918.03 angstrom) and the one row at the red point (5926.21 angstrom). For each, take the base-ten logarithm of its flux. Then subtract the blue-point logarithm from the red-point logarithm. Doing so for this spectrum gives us 0.036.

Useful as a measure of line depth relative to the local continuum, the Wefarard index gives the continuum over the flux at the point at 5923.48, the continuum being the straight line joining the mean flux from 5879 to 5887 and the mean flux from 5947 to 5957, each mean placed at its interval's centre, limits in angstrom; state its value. 0.91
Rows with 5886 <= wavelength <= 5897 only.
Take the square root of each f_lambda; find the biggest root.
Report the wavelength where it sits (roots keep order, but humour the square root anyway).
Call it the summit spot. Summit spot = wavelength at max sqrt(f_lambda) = 5896.26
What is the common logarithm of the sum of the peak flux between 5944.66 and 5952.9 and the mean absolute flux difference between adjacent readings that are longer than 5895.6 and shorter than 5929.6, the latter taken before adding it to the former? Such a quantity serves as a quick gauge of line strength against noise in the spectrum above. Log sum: 1.06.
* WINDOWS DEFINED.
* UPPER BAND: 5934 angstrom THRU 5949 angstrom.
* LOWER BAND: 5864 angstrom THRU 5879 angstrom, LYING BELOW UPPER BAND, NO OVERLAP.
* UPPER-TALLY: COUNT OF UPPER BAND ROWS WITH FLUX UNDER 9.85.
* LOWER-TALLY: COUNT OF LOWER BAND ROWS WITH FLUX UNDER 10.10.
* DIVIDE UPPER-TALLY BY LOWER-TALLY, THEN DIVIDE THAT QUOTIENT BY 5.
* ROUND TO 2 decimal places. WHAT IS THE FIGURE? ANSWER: 0.17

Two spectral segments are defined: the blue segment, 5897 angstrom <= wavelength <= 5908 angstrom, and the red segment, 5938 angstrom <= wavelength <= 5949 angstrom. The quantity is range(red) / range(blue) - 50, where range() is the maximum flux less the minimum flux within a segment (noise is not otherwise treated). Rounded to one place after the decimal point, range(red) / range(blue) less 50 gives -49.3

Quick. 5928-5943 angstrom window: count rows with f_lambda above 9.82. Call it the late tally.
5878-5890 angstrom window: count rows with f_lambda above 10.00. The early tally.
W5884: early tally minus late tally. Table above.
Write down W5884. -4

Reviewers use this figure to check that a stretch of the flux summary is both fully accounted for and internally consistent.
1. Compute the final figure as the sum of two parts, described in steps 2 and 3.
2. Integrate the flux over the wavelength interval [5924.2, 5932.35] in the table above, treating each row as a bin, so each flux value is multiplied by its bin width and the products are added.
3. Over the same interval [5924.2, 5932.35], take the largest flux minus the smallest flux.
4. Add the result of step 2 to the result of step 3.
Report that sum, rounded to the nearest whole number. 84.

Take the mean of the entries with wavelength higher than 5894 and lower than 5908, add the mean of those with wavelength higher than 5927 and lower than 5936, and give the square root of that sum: 4.41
